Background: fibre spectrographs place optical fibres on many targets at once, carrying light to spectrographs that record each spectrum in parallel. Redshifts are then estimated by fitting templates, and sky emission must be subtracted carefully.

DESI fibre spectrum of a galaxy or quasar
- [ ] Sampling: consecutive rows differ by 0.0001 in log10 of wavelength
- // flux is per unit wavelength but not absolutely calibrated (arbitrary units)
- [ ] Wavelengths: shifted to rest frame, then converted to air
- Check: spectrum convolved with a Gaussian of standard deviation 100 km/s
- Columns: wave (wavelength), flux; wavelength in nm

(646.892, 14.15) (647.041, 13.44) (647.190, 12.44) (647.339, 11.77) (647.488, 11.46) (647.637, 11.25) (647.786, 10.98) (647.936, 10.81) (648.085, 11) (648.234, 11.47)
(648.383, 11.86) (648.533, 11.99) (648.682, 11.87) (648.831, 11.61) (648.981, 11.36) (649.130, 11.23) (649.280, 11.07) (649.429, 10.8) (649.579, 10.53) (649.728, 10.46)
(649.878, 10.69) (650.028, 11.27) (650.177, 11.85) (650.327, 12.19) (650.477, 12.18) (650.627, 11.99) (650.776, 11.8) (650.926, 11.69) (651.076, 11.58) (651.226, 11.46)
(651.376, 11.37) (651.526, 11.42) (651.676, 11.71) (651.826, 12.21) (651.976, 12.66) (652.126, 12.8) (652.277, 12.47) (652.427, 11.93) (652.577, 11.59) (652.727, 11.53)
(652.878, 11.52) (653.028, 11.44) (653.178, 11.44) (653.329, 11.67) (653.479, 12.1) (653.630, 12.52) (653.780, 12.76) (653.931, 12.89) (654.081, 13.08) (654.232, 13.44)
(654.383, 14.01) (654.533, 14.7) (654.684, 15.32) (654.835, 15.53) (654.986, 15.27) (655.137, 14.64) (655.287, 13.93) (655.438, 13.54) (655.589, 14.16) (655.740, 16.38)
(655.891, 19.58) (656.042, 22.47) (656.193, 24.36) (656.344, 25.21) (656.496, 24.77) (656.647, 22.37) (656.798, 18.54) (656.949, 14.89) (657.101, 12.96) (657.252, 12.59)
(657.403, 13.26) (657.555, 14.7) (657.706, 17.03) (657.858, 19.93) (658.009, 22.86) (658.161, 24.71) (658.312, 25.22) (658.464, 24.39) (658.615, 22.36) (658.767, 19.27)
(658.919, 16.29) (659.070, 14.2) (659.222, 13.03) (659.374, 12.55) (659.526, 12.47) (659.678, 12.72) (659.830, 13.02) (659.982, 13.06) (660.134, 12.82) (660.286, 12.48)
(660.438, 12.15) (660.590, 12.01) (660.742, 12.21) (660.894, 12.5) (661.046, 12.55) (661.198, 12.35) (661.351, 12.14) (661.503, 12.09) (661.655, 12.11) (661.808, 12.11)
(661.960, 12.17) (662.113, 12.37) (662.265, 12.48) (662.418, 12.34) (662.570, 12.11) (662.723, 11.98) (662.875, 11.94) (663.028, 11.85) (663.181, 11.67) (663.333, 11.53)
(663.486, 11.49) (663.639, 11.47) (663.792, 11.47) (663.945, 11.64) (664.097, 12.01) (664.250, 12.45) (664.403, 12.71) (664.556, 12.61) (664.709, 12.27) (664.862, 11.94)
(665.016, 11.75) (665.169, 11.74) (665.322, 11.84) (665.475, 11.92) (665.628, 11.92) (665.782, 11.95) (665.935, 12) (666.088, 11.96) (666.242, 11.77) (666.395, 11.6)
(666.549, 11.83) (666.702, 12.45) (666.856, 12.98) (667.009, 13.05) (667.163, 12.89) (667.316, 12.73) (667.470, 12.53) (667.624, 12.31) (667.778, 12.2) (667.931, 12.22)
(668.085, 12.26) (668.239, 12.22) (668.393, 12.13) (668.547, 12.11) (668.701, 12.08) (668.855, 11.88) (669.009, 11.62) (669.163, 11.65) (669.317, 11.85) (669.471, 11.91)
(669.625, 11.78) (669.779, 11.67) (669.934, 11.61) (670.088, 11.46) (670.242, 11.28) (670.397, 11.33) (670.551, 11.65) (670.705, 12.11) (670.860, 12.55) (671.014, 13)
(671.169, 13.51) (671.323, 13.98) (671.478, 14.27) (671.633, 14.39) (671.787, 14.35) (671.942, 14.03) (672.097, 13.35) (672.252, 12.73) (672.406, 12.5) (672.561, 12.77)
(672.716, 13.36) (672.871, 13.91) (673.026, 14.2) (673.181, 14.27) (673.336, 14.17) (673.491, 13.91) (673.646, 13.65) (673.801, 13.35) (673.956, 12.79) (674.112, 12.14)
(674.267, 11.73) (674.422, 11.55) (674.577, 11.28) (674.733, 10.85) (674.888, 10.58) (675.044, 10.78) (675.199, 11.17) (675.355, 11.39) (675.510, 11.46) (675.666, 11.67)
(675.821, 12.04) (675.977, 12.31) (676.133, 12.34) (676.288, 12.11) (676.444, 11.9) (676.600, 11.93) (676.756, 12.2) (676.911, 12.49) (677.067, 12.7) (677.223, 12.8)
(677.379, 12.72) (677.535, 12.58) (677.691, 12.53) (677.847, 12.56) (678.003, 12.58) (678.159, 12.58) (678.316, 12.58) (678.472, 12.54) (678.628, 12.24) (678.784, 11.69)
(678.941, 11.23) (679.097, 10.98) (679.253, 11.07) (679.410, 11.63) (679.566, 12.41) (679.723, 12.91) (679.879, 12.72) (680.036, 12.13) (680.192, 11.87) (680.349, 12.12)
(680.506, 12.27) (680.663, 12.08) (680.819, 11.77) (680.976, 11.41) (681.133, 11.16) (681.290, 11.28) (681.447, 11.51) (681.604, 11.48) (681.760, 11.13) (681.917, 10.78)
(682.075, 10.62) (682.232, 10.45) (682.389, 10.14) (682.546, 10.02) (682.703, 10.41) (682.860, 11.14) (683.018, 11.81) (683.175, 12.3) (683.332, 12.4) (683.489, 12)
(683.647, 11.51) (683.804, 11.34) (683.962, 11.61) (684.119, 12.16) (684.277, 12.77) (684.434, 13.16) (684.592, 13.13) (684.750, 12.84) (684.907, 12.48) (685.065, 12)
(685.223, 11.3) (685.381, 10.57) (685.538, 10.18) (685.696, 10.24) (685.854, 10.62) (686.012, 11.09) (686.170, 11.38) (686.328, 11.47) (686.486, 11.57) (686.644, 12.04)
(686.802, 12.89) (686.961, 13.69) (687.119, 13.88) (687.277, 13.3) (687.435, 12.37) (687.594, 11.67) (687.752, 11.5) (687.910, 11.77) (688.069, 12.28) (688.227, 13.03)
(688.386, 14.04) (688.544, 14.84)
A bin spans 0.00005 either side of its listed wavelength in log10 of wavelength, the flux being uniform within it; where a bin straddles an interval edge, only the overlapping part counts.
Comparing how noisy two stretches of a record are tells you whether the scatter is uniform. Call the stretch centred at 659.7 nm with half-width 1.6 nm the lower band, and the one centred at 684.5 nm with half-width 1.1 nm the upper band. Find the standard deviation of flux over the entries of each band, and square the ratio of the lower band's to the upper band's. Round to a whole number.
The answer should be 27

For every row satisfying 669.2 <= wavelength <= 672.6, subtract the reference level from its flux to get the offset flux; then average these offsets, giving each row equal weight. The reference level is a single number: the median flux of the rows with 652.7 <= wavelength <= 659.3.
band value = -2.1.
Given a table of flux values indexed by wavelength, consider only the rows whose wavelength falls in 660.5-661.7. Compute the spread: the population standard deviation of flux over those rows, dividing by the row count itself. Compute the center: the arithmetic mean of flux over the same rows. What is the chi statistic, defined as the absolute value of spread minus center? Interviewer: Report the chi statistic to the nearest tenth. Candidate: 12.1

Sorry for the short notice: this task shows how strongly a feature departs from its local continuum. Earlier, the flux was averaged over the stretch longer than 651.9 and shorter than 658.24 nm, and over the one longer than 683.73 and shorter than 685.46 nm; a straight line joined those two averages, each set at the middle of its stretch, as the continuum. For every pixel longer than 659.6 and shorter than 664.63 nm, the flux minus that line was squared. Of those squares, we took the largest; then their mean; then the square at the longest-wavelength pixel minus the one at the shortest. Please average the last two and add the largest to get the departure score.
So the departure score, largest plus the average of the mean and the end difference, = 12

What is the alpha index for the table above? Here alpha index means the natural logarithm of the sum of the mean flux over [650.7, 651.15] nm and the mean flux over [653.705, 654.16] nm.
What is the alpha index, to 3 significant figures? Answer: 3.20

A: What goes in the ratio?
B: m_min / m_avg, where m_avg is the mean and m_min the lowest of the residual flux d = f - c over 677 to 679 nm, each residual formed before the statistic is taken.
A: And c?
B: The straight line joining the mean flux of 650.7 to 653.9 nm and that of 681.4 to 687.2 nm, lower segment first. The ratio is -0.60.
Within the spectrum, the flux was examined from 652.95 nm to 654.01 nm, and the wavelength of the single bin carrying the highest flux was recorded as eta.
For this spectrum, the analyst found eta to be 653.931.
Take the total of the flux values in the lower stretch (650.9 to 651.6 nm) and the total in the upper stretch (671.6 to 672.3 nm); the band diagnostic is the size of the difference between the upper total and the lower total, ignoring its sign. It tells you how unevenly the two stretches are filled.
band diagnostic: 11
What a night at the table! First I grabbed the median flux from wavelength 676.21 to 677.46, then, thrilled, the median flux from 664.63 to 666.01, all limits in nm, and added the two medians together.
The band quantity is 24.3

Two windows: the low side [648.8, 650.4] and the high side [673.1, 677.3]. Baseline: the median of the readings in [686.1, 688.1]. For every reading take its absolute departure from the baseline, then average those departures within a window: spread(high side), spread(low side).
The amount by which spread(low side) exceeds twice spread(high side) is -0.7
